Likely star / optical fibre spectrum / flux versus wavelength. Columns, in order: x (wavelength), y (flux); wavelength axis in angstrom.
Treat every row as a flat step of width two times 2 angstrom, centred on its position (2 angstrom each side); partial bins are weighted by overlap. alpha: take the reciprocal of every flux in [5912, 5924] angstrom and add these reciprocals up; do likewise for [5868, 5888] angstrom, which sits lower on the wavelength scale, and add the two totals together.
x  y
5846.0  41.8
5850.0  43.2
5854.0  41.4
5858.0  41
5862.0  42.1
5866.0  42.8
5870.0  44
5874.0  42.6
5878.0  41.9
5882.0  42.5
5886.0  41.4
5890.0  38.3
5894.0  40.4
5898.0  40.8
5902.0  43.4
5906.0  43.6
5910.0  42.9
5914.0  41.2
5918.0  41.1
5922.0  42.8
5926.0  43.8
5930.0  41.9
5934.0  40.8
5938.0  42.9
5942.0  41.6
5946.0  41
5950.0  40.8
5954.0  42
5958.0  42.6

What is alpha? 0.190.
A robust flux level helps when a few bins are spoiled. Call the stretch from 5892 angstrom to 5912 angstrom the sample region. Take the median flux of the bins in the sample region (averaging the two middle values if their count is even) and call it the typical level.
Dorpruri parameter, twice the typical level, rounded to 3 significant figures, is 85.8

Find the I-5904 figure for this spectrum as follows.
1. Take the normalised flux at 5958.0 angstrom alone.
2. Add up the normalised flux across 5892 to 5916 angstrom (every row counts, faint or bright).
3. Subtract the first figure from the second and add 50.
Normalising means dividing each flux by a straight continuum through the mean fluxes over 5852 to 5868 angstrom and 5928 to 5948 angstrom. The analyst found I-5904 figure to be 55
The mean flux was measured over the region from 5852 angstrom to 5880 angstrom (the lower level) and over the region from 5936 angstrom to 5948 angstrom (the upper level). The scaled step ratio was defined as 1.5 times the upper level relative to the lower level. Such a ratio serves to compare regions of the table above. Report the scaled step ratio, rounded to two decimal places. 1.48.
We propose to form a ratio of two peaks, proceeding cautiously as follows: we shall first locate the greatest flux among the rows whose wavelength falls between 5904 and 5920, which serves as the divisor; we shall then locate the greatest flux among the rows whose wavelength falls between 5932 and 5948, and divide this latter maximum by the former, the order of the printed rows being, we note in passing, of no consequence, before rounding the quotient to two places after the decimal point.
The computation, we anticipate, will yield 0.98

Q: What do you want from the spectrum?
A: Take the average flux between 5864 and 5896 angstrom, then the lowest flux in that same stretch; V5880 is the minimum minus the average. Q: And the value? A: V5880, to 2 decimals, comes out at -3.44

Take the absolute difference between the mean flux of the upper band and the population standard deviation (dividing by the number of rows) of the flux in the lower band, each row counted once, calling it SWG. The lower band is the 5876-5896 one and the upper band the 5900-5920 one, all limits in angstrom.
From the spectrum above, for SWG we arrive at 41.0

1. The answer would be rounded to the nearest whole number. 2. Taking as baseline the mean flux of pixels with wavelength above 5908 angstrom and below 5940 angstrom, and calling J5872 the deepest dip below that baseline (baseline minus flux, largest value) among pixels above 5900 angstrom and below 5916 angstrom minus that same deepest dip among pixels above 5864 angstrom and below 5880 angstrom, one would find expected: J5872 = 1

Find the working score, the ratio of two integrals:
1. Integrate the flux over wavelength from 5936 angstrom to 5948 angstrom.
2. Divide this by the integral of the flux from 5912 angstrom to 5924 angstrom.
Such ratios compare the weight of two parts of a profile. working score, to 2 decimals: 1.00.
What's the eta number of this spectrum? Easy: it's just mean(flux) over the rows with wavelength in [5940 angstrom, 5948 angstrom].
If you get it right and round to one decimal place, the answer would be 41.3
